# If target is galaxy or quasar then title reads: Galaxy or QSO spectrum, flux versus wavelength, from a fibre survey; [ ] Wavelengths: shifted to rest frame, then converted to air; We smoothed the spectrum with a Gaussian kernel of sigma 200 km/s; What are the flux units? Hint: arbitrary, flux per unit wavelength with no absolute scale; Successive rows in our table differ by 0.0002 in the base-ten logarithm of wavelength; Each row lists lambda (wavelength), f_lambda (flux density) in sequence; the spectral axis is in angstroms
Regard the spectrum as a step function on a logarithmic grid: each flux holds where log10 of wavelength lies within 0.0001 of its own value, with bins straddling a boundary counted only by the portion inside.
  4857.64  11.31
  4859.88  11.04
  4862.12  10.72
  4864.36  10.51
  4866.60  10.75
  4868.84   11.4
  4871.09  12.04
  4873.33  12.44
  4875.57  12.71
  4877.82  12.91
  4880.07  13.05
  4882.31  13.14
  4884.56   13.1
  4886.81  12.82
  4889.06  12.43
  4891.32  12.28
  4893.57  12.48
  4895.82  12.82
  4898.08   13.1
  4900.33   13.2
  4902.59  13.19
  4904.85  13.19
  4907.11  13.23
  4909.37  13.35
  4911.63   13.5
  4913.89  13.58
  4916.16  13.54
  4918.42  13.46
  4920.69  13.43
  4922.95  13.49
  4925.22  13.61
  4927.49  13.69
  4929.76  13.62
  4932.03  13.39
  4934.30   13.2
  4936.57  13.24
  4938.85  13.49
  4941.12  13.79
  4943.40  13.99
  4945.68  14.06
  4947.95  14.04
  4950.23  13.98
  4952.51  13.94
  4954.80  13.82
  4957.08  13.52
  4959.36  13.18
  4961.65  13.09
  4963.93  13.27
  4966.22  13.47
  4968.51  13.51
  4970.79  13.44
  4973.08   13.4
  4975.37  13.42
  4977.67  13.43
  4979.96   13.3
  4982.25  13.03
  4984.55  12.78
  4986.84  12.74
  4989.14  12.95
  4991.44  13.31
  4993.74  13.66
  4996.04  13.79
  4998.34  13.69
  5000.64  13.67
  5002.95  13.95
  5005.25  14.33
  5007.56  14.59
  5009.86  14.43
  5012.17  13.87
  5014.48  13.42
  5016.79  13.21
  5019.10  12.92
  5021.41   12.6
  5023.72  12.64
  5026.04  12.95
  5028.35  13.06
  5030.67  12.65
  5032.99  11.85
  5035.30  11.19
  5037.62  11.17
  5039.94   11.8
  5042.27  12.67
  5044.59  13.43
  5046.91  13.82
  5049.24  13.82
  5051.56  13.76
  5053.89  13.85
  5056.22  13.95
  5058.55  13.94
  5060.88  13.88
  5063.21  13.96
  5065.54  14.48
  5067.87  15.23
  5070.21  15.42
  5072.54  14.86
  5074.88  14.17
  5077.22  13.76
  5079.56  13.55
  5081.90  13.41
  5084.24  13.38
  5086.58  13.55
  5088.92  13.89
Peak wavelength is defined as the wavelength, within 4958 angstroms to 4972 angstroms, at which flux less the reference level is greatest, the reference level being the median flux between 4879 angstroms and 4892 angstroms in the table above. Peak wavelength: 4968.51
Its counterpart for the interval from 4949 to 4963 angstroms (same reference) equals 4950.23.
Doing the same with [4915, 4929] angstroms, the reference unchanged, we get 4927.49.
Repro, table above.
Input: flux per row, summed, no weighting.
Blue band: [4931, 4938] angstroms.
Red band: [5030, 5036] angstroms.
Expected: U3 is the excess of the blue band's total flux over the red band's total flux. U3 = 4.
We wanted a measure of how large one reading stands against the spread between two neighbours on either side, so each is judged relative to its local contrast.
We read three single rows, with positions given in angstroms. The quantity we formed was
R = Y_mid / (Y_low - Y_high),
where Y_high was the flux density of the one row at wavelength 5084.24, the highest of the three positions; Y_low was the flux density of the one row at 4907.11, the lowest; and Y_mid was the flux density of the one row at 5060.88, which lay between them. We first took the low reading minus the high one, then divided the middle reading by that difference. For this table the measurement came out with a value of -93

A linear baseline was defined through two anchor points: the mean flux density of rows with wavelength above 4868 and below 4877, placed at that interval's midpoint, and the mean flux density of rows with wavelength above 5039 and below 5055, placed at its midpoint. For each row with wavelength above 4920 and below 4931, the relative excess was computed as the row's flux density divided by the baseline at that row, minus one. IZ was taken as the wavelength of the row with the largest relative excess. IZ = 4927.49 angstroms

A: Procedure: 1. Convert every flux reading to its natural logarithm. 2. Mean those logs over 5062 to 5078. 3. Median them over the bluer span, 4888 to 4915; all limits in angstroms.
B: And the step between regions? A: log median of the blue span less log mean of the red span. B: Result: -0.10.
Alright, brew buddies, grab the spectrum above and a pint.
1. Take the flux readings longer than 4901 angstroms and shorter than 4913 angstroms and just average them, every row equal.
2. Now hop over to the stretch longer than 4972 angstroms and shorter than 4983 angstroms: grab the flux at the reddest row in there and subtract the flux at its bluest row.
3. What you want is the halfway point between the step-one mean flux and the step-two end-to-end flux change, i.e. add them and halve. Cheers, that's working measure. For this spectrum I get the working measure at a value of 6.46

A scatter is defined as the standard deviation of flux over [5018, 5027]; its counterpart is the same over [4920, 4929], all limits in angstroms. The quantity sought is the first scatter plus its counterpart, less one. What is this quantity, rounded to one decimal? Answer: -0.7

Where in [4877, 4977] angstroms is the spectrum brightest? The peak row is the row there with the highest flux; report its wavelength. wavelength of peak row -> 4945.68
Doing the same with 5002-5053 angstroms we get 5007.56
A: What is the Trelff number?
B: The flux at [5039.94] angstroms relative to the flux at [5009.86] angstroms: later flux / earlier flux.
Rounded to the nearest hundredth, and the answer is 0.82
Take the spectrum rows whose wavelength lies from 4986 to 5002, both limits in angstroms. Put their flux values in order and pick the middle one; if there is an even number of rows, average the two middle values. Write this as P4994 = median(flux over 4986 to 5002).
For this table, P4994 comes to 13.7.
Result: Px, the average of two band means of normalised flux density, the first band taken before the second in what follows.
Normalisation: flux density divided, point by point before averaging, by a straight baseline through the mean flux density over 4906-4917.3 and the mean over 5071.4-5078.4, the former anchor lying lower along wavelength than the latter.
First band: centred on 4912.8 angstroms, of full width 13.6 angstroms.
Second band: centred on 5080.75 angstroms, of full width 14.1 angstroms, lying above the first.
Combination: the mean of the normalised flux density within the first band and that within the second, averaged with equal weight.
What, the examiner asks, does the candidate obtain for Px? 0.977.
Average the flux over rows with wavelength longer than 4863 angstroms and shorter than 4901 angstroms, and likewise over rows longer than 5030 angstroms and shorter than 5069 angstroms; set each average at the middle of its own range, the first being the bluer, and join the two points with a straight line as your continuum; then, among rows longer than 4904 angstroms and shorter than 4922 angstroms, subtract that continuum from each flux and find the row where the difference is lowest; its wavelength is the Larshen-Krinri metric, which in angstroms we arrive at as 4904.85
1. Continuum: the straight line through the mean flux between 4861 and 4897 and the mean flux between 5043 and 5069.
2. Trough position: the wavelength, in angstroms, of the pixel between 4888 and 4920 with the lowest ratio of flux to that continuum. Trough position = 4891.32 angstroms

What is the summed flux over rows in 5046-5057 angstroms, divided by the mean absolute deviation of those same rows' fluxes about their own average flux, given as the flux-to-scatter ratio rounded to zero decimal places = 1442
